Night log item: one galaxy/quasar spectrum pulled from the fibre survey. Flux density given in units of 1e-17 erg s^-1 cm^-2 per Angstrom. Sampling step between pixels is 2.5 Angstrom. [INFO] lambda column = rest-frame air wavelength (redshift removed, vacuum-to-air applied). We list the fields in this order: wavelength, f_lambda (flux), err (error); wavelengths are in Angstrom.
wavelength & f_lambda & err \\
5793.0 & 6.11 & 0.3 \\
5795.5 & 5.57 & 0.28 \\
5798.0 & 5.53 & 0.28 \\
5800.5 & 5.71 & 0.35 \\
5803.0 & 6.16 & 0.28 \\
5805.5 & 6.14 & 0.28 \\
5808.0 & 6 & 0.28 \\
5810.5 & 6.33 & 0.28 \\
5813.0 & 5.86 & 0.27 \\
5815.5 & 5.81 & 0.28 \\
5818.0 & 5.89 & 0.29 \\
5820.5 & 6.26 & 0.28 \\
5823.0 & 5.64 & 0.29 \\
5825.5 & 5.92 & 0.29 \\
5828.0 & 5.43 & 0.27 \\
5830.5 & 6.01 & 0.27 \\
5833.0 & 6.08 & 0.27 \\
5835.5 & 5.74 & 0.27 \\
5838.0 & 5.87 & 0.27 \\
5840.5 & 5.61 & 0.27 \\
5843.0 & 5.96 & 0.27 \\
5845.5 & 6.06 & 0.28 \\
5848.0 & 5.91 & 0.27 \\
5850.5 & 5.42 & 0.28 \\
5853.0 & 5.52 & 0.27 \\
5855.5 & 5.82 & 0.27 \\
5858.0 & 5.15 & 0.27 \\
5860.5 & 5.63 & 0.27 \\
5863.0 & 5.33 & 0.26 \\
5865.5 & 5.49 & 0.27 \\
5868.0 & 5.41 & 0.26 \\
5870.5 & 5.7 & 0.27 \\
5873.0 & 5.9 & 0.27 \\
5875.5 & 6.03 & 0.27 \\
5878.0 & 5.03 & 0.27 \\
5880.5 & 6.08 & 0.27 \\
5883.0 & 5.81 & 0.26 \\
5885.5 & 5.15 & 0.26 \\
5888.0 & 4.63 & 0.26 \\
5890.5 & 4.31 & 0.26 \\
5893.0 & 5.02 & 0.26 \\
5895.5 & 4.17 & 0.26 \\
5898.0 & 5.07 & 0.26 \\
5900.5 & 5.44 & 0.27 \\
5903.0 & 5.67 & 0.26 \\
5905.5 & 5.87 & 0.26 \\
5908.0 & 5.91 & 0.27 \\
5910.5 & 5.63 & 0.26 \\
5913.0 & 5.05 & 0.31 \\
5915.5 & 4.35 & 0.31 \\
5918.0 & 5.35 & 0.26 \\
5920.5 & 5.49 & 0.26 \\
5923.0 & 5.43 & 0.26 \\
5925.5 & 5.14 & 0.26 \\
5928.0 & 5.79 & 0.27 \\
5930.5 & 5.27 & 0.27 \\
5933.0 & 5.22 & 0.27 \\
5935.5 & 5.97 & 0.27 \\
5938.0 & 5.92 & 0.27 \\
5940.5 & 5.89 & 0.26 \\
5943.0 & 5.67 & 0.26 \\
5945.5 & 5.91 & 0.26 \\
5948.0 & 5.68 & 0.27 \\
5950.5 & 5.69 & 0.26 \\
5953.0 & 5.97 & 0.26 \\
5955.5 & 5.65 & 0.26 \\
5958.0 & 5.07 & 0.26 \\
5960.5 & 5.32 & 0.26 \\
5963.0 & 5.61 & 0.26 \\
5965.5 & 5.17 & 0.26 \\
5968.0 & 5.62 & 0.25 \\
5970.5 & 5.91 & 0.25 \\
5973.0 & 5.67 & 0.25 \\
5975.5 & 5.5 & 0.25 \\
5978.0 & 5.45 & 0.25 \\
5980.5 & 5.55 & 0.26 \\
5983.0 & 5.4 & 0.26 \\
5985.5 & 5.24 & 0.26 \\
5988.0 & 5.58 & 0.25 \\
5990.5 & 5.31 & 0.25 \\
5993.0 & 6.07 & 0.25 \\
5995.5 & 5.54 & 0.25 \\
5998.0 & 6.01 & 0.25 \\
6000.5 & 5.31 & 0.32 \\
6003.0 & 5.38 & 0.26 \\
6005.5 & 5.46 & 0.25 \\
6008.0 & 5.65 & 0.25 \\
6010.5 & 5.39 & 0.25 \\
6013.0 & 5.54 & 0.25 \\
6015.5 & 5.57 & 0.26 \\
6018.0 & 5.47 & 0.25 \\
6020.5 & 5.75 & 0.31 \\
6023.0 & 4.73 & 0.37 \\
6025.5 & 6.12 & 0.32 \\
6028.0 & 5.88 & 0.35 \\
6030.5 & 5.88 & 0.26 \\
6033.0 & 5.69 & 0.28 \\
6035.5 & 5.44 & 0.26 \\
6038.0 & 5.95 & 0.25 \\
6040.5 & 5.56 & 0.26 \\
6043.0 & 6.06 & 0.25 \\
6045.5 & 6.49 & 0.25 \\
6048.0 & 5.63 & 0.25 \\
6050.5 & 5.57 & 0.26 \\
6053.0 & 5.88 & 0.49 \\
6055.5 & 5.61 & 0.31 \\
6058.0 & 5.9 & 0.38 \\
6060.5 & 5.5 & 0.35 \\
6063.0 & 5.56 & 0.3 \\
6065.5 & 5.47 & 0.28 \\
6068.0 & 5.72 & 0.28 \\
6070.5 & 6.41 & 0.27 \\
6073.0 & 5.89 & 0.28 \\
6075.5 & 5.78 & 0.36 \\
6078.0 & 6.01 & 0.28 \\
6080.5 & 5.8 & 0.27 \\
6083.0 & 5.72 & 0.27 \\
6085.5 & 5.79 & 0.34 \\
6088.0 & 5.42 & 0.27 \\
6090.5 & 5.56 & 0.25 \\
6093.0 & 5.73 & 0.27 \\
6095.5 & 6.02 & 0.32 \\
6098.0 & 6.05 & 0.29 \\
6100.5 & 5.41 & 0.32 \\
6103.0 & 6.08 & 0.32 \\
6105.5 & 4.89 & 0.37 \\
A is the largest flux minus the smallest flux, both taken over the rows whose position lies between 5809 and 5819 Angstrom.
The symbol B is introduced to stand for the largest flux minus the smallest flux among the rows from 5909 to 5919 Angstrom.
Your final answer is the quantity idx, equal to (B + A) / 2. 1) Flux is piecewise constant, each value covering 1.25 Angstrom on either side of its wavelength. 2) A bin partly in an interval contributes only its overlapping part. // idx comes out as 0.90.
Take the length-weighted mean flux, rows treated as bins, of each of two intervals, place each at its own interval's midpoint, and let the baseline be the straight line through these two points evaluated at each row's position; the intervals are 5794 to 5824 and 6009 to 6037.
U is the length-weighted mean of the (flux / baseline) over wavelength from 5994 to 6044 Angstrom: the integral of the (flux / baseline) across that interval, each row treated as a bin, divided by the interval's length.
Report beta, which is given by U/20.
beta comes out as 0.0502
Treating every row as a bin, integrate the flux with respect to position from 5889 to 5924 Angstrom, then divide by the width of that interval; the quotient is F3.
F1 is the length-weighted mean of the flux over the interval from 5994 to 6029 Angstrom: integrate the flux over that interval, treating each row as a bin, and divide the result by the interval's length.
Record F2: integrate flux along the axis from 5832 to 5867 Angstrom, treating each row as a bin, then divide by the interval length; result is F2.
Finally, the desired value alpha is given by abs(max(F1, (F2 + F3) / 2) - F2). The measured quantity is 0.12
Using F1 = 5.56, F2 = 5.68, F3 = 5.2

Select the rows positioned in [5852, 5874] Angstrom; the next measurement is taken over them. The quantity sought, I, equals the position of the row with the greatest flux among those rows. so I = 5873.0 Angstrom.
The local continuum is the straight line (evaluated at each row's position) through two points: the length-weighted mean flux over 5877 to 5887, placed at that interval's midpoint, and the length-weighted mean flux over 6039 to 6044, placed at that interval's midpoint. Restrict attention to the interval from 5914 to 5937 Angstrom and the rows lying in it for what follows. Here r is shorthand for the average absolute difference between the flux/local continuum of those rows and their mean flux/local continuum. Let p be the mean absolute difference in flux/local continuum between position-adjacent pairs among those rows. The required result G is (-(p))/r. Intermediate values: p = 0.08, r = 0.054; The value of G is -1.43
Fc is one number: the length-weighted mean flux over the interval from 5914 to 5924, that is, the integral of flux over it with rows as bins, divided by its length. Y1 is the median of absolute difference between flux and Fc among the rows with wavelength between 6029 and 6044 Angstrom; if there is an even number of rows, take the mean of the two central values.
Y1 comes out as 0.64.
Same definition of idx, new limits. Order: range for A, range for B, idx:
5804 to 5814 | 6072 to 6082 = 0.35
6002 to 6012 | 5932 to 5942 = 0.51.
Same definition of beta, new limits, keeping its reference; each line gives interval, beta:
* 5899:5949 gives 0.0482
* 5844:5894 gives 0.0470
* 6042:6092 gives 0.0524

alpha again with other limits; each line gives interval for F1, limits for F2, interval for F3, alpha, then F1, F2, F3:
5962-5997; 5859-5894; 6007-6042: 0.15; 5.55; 5.40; 5.6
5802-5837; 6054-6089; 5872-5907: 0.19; 5.95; 5.76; 5.3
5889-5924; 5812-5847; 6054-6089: 0.05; 5.19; 5.87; 5.8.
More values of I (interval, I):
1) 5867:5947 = 5880.5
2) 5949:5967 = 5953.0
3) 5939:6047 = 6045.5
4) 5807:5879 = 5810.5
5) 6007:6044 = 6025.5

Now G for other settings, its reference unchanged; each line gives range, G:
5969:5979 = -0.97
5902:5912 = -1.43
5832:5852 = -1.44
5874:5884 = -2.20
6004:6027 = -1.88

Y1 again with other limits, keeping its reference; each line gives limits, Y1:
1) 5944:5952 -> 0.54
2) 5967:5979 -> 0.47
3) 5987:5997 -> 0.41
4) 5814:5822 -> 0.74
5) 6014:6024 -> 0.42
